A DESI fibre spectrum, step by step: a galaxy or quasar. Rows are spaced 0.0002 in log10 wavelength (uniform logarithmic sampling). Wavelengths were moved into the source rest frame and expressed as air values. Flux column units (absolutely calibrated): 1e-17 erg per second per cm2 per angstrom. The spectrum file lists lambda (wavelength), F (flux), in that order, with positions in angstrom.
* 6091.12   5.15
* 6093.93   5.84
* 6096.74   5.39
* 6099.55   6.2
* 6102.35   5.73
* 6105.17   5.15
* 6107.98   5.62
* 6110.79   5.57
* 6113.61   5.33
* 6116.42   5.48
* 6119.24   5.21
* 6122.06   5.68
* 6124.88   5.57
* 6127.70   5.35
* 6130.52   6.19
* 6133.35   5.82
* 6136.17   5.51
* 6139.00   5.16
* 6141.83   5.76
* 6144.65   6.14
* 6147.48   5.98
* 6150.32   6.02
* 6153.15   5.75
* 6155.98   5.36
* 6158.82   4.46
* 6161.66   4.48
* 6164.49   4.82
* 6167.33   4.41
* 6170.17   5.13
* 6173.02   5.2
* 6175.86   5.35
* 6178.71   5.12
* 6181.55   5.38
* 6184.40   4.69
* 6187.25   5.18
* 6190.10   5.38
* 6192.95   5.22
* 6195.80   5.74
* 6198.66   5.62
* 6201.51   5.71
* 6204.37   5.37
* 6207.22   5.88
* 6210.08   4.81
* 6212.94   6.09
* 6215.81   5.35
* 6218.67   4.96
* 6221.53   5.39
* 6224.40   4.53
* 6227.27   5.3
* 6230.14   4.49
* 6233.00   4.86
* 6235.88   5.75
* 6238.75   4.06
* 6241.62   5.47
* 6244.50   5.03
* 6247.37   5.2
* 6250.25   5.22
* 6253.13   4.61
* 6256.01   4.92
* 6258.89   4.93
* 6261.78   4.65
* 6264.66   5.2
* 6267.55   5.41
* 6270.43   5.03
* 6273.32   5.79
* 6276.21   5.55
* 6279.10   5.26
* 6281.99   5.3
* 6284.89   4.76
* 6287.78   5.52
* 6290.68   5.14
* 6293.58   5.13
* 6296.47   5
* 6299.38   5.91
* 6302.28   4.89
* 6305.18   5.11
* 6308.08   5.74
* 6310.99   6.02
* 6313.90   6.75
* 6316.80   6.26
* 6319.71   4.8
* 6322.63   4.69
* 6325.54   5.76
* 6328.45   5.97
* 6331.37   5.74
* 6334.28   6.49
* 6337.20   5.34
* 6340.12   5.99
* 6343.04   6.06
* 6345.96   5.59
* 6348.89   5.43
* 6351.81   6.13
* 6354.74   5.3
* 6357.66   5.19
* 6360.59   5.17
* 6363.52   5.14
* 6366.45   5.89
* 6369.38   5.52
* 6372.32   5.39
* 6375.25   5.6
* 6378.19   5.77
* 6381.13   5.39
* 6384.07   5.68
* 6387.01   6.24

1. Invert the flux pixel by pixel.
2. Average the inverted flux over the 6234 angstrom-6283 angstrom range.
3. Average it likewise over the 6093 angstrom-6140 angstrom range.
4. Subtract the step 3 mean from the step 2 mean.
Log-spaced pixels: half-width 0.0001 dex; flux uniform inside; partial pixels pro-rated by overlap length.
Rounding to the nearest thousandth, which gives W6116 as 0.016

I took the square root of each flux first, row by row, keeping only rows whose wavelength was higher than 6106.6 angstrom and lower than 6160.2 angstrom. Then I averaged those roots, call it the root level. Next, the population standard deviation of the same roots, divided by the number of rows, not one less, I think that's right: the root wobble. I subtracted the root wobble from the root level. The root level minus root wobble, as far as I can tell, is 2.28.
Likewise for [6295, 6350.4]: 2.26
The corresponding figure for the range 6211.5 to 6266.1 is 2.14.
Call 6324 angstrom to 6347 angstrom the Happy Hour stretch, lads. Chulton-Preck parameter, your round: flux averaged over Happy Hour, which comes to 5.9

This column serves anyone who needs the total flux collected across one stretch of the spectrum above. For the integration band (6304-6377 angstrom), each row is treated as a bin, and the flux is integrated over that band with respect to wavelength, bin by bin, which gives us 412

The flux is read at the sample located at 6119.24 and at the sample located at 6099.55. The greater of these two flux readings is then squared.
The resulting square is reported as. 38.4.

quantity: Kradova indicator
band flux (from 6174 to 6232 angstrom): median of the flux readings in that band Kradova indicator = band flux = 5.35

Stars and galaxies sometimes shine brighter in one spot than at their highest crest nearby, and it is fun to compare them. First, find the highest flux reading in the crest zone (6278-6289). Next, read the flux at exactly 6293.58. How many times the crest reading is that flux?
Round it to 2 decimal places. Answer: 0.93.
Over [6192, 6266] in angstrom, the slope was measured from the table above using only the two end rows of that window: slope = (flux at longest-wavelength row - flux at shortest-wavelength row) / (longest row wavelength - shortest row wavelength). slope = 0.000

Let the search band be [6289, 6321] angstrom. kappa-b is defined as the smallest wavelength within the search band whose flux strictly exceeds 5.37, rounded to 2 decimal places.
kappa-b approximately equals 6299.38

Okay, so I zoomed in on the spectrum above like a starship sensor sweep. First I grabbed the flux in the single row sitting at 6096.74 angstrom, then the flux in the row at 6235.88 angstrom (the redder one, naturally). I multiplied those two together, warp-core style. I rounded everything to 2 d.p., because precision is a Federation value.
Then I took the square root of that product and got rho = 5.57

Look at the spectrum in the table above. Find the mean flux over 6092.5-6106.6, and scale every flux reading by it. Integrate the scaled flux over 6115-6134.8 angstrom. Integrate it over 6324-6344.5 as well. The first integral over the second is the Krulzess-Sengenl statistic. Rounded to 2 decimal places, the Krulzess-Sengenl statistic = 0.92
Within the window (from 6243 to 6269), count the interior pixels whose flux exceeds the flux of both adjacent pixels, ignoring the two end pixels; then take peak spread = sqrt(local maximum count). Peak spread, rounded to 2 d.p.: 1.41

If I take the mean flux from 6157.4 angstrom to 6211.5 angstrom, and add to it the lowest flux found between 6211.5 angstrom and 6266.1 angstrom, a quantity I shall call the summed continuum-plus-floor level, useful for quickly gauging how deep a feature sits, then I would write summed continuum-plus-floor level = 9.2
